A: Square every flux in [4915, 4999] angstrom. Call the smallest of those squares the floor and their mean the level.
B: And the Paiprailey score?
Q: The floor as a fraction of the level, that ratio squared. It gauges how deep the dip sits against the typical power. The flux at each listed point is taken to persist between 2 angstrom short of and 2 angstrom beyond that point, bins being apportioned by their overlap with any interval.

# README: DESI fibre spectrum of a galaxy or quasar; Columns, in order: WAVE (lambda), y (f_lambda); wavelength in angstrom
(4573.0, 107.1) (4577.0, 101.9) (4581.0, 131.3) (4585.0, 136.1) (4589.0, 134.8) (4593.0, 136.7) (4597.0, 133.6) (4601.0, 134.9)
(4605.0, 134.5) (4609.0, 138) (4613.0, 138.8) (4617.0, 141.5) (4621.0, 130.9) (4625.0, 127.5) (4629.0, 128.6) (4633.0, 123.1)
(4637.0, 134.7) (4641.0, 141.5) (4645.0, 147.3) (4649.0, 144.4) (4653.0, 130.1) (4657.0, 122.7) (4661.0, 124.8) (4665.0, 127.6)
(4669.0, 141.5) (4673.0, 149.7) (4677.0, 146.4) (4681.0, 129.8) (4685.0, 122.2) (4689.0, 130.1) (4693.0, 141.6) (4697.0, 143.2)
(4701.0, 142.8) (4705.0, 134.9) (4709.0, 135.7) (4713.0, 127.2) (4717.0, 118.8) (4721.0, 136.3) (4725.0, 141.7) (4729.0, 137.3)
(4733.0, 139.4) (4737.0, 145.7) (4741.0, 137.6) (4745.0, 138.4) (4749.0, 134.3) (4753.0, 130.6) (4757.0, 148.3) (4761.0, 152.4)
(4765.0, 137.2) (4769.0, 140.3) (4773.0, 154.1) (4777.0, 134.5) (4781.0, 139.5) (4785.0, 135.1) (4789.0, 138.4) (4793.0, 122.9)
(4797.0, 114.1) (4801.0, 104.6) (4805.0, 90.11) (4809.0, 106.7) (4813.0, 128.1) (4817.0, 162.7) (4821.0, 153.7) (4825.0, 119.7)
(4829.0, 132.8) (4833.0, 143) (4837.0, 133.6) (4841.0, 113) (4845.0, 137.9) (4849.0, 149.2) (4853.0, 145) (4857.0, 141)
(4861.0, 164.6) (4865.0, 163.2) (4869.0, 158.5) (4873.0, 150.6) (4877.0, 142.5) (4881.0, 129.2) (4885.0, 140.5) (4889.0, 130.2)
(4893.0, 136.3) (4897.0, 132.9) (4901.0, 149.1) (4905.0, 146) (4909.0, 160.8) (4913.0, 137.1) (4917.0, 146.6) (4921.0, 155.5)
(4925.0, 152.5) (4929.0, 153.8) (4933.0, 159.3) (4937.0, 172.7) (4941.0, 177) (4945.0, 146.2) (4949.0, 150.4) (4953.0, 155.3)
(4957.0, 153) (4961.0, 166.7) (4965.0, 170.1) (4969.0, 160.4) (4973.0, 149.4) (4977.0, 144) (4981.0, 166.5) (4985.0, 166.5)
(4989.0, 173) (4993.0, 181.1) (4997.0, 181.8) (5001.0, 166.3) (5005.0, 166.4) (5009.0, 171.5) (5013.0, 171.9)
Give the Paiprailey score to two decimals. 0.63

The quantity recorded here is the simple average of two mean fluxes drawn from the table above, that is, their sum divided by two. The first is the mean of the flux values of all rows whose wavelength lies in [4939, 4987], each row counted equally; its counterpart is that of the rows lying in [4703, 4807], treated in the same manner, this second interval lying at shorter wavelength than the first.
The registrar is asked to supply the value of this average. 146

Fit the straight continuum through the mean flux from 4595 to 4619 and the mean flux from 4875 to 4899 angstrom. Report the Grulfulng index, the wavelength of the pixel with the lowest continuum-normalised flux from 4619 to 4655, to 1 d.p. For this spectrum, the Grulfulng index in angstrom 4633.0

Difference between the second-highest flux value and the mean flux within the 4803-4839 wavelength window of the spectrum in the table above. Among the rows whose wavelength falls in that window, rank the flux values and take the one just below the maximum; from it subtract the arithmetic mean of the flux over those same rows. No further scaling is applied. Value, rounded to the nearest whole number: 24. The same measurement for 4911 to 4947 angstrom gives 17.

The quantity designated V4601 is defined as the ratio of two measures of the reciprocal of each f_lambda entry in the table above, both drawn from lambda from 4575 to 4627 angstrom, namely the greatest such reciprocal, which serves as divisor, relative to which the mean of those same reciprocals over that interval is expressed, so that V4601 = 0.77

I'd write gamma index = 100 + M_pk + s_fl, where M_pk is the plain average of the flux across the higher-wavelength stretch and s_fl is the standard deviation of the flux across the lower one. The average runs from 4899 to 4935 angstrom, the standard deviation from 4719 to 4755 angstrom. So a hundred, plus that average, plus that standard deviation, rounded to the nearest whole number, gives 255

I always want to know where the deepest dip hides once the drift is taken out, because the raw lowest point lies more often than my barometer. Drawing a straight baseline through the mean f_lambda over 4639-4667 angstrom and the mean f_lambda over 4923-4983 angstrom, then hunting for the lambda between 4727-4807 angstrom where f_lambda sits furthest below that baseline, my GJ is 4805.0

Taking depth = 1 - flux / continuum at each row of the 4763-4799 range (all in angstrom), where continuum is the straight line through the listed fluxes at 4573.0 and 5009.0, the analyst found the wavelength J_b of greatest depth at 4797.0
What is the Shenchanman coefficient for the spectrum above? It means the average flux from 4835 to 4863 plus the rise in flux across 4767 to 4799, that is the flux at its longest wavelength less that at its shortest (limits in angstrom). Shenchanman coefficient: 114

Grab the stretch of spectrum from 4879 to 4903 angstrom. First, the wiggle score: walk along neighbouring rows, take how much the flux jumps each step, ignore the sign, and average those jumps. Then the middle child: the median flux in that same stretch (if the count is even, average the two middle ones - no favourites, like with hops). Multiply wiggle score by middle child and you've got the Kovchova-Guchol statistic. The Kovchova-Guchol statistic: 1273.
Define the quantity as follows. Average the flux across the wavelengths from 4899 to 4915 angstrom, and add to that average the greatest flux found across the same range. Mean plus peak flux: 309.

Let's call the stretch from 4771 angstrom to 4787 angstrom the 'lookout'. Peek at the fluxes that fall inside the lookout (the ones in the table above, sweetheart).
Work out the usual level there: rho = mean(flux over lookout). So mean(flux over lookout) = 141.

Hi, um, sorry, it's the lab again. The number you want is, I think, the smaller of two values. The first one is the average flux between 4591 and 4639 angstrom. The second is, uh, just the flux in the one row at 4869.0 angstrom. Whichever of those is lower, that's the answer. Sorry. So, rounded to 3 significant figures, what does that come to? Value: 134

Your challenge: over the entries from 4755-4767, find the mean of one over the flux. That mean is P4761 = 0.0069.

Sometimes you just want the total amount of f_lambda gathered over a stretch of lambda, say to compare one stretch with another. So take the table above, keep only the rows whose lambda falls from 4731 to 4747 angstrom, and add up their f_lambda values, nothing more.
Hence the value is 561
